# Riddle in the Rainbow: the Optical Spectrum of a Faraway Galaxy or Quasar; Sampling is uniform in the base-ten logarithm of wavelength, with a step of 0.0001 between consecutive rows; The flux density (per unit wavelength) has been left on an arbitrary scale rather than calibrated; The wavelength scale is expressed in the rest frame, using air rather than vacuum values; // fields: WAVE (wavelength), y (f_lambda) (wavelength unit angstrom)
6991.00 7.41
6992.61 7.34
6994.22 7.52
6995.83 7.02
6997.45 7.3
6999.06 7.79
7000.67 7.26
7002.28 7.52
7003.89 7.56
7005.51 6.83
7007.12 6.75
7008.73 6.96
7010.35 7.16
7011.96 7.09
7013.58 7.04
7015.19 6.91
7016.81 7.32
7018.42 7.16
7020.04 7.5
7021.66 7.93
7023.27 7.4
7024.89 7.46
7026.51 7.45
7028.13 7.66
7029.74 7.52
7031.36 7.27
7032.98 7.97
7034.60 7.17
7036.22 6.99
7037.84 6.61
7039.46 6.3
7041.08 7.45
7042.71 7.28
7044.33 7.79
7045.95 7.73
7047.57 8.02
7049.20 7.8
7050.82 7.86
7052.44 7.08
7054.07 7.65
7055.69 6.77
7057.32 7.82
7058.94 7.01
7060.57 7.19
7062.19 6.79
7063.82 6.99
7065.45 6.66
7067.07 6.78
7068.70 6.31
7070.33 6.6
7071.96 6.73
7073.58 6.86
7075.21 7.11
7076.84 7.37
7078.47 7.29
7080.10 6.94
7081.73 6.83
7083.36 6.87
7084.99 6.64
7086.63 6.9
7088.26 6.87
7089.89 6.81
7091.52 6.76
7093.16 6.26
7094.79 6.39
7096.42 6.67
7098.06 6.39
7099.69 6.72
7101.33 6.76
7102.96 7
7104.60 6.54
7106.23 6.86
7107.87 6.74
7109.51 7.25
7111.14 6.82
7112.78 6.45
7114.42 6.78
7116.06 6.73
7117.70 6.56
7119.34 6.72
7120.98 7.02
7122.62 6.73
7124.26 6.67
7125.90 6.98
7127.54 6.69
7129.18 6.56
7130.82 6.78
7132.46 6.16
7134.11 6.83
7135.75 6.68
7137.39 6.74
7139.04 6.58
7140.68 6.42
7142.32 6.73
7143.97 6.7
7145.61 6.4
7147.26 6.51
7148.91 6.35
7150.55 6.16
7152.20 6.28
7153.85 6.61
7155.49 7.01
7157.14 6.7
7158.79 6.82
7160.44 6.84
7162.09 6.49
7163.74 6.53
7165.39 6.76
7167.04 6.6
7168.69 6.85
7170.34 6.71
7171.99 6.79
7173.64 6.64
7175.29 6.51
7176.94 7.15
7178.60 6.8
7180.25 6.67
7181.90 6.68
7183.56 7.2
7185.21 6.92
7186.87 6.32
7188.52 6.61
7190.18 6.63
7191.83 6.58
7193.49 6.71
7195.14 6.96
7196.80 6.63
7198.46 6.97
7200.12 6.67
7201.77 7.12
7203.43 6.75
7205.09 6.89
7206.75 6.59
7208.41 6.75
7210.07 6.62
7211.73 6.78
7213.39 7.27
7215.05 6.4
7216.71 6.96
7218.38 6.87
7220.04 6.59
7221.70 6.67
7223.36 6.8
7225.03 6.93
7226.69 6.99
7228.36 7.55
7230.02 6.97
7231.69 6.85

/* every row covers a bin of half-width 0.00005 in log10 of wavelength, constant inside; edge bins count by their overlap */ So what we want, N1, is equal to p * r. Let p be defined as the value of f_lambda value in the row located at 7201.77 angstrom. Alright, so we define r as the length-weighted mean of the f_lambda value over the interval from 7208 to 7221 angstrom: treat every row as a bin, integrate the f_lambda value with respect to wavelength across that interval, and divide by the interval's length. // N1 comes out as 48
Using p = 7.12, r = 6.78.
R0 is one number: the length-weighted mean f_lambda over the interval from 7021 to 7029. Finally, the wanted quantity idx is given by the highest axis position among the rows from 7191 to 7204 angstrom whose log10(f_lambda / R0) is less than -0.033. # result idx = 7203.43 angstrom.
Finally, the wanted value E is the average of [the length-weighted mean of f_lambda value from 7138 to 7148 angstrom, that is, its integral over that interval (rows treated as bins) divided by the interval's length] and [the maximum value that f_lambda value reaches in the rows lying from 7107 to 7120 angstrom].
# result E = 6.90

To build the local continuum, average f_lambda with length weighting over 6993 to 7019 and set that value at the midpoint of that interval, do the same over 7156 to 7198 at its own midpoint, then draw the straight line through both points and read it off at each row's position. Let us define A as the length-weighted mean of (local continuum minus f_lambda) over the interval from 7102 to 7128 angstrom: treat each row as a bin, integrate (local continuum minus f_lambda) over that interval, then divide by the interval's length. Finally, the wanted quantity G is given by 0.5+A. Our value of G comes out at 0.6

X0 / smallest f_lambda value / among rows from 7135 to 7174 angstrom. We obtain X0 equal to 6.16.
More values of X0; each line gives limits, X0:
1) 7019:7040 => 6.3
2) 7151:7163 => 6.28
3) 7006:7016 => 6.75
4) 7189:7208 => 6.58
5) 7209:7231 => 6.4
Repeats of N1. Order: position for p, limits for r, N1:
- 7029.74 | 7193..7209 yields 51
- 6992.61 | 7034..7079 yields 52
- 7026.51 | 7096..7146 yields 50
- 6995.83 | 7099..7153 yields 47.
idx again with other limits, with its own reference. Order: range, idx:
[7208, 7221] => 7220.04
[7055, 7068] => 7067.07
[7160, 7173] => 7171.99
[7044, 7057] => 7055.69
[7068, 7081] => 7080.10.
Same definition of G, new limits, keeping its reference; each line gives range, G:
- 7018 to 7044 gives 0.3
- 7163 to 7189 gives 0.5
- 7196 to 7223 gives 0.4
